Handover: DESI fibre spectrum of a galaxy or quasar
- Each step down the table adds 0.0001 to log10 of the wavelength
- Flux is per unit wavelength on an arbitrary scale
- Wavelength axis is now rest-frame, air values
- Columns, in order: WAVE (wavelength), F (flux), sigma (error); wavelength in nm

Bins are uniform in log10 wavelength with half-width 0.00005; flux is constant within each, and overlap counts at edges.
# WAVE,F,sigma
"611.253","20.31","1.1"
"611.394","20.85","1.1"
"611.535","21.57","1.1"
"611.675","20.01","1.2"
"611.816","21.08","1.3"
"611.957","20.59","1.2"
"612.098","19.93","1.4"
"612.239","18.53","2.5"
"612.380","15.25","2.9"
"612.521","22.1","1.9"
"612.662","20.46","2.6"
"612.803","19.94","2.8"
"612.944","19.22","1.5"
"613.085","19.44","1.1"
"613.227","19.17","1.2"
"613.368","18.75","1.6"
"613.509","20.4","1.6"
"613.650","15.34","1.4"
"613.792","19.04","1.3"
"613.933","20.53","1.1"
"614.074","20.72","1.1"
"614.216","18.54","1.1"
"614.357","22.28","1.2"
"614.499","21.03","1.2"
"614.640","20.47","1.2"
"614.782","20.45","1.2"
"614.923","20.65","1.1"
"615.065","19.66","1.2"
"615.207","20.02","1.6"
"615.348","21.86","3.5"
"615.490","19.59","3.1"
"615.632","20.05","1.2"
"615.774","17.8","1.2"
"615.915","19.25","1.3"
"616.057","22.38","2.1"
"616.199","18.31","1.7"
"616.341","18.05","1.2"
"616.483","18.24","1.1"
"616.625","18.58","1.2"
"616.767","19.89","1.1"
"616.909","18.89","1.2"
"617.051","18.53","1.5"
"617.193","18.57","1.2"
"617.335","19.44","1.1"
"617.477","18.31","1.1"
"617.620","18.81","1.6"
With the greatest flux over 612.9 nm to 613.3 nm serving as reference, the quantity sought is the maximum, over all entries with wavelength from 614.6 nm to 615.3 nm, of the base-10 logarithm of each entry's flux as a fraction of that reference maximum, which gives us 0.03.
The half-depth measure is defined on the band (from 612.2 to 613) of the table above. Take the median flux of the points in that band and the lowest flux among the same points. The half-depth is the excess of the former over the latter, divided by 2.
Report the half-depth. 2.2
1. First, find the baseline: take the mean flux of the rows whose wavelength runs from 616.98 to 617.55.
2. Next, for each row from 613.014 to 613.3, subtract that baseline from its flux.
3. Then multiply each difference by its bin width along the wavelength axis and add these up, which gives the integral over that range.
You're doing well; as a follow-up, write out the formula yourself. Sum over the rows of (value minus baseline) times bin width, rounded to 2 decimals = 0.17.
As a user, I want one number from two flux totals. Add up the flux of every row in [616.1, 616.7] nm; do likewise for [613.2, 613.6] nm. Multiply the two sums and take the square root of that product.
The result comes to 65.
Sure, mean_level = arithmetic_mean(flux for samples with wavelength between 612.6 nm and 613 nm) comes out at 19.9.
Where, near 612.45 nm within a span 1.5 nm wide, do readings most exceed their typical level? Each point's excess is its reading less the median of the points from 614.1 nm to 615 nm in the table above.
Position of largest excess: 612.521 nm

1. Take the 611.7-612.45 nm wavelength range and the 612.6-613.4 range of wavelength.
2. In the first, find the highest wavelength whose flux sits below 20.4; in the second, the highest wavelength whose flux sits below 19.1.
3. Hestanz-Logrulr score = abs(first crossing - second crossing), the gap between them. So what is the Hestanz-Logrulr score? 0.99 nm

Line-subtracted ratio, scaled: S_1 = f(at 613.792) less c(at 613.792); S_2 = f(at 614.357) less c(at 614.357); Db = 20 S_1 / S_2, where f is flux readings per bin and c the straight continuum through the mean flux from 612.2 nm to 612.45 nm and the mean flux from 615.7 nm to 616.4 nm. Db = 6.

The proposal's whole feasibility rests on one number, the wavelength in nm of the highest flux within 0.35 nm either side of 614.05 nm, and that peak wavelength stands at 614.357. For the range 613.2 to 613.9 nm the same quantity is 613.509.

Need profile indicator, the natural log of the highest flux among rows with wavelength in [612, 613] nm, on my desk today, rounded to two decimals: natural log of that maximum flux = 3.10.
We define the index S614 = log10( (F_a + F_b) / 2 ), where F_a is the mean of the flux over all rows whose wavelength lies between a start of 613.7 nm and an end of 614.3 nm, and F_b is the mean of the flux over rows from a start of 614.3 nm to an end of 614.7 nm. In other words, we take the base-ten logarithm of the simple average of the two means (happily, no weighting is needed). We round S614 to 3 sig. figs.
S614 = 1.31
